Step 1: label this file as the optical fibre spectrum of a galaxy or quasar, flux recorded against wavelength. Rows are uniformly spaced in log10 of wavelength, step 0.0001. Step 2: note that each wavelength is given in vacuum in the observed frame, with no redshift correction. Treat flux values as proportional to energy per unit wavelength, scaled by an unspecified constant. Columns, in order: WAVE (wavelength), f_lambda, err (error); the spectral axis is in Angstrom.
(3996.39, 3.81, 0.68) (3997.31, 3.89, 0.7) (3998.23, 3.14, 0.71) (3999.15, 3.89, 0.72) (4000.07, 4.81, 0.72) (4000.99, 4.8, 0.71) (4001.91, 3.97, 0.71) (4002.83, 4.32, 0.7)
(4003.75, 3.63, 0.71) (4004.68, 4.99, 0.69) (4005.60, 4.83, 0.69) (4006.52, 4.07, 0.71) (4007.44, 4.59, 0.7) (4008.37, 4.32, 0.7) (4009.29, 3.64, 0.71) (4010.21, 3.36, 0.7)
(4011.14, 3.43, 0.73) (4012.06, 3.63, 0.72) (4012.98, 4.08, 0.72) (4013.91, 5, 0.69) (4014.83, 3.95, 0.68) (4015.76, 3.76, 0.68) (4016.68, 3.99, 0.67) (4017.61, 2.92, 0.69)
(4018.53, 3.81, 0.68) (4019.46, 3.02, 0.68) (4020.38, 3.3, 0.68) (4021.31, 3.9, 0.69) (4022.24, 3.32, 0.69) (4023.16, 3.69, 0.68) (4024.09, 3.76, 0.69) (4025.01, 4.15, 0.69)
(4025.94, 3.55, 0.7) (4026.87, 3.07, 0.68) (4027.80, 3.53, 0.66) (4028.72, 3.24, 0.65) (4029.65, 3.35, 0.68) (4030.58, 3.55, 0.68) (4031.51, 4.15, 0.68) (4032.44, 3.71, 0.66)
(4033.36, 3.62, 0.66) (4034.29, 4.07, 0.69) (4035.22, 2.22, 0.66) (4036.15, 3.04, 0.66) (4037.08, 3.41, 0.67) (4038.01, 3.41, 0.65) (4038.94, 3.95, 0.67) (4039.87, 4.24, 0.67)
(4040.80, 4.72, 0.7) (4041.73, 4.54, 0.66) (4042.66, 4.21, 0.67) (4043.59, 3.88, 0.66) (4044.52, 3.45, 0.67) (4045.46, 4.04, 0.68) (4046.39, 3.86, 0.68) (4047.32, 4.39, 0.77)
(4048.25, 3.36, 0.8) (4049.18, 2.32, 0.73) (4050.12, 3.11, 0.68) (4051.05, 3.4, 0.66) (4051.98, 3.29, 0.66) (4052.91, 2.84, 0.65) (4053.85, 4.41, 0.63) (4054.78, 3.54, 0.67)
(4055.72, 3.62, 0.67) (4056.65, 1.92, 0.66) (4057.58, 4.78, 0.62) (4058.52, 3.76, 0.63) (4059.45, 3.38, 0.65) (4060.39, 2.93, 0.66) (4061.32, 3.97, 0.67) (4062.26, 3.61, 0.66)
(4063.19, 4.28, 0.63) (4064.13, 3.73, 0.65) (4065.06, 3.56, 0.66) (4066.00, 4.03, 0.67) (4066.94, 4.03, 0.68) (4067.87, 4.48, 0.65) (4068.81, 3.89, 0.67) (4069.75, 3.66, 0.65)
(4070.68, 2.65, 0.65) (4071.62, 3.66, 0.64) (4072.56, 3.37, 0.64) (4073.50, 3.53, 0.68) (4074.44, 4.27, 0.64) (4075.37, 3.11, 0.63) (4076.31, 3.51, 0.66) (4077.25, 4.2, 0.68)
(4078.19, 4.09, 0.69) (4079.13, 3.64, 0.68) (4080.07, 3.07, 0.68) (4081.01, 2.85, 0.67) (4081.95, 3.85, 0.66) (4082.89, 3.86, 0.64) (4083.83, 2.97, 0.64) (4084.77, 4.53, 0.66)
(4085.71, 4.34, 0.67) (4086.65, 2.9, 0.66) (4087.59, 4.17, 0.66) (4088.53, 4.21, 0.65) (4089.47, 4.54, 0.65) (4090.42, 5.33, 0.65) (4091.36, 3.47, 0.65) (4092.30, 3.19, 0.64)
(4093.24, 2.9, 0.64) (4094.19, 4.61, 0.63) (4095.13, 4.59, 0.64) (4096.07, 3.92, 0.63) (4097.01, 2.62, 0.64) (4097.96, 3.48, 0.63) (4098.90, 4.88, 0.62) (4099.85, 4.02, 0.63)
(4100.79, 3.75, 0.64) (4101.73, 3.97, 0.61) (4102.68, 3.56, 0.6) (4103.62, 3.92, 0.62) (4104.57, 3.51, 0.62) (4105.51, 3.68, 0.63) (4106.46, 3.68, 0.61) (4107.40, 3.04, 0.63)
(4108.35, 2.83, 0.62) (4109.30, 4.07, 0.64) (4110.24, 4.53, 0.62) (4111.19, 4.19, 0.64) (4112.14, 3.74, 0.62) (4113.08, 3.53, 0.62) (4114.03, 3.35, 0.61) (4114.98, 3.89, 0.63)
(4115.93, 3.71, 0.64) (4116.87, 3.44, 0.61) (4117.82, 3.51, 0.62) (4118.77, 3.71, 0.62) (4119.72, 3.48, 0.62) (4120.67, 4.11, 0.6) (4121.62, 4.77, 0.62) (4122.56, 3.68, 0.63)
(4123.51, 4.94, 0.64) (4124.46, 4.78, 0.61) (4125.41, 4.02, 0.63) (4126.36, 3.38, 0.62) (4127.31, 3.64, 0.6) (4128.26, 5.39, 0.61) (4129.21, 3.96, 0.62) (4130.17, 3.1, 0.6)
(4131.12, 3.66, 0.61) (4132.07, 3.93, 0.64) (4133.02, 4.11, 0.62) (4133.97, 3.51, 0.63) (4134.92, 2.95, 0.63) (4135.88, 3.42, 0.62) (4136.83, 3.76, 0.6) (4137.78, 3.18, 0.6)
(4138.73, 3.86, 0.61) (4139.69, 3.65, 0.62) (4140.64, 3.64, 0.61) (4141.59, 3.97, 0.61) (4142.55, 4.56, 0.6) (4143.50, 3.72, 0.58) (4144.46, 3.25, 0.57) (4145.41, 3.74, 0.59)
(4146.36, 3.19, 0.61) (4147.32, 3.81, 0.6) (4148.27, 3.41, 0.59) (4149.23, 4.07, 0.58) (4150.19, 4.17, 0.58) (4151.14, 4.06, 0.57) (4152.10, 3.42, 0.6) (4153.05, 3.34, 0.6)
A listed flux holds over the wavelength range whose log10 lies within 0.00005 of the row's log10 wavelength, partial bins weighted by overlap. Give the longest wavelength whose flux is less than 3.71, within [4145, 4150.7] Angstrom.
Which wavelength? 4148.27 Angstrom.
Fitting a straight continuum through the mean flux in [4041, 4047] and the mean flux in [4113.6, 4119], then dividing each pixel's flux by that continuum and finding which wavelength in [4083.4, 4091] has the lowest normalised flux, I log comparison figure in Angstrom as 4086.65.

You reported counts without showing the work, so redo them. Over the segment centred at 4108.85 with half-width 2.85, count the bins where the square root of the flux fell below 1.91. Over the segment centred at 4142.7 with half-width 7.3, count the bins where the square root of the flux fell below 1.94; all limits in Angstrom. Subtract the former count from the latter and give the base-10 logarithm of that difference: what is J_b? 0.90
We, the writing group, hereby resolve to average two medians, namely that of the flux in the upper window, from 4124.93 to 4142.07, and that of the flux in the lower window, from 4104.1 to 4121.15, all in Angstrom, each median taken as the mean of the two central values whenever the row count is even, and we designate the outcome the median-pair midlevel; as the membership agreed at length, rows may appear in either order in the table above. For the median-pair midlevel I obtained 3.67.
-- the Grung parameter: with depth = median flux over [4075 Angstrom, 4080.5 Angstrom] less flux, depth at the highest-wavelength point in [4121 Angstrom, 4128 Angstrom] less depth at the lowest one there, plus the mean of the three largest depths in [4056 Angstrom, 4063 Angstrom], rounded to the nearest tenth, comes 2.0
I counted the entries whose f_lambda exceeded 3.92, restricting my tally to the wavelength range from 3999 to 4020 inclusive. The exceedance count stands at 13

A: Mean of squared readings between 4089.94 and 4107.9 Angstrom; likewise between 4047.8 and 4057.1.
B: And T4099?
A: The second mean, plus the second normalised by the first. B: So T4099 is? 11.3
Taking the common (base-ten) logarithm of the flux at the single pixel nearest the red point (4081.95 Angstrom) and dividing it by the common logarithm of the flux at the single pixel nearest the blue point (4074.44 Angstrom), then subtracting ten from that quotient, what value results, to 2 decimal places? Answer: -9.07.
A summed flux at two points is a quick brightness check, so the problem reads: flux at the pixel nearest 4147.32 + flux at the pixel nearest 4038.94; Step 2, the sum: 7.8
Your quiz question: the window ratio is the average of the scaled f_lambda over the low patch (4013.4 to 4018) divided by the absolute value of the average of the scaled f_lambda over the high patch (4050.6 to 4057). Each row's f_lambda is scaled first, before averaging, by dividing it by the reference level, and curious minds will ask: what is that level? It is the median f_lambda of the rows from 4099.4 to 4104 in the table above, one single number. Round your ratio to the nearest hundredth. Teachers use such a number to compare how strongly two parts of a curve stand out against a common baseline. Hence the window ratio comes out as 1.19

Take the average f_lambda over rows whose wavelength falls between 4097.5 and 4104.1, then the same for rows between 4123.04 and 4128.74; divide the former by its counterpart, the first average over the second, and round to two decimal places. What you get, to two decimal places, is 0.90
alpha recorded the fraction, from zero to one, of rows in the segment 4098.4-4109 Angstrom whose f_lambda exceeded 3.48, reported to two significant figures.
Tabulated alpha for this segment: 0.82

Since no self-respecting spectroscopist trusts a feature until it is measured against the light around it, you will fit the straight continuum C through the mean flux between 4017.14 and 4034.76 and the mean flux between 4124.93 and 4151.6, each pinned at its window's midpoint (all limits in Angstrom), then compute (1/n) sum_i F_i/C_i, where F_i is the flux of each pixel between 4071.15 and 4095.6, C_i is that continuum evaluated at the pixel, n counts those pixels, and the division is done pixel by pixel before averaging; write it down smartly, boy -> 1.04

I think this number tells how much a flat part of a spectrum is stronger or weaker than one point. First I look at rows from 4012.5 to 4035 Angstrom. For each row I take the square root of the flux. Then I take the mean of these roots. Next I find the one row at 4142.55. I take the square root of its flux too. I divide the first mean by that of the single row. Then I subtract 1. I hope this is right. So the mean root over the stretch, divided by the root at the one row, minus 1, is -0.10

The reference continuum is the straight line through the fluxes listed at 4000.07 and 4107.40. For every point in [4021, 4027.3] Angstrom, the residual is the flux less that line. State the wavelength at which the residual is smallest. 4026.87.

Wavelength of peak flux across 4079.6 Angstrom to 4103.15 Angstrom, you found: 4090.42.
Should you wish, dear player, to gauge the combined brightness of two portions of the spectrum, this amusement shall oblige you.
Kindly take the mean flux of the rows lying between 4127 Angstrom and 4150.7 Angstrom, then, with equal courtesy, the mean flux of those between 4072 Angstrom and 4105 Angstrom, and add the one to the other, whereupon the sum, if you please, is 7.5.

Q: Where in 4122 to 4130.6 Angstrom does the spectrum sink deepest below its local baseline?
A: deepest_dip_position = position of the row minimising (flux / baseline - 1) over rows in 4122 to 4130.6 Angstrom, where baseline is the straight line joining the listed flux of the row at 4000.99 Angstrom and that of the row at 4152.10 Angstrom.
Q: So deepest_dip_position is 4130.17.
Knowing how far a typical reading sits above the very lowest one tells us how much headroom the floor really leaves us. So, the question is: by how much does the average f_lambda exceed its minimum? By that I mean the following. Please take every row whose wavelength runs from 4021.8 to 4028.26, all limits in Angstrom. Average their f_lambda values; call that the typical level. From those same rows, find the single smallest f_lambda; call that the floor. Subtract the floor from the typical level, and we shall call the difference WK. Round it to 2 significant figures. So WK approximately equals 0.51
